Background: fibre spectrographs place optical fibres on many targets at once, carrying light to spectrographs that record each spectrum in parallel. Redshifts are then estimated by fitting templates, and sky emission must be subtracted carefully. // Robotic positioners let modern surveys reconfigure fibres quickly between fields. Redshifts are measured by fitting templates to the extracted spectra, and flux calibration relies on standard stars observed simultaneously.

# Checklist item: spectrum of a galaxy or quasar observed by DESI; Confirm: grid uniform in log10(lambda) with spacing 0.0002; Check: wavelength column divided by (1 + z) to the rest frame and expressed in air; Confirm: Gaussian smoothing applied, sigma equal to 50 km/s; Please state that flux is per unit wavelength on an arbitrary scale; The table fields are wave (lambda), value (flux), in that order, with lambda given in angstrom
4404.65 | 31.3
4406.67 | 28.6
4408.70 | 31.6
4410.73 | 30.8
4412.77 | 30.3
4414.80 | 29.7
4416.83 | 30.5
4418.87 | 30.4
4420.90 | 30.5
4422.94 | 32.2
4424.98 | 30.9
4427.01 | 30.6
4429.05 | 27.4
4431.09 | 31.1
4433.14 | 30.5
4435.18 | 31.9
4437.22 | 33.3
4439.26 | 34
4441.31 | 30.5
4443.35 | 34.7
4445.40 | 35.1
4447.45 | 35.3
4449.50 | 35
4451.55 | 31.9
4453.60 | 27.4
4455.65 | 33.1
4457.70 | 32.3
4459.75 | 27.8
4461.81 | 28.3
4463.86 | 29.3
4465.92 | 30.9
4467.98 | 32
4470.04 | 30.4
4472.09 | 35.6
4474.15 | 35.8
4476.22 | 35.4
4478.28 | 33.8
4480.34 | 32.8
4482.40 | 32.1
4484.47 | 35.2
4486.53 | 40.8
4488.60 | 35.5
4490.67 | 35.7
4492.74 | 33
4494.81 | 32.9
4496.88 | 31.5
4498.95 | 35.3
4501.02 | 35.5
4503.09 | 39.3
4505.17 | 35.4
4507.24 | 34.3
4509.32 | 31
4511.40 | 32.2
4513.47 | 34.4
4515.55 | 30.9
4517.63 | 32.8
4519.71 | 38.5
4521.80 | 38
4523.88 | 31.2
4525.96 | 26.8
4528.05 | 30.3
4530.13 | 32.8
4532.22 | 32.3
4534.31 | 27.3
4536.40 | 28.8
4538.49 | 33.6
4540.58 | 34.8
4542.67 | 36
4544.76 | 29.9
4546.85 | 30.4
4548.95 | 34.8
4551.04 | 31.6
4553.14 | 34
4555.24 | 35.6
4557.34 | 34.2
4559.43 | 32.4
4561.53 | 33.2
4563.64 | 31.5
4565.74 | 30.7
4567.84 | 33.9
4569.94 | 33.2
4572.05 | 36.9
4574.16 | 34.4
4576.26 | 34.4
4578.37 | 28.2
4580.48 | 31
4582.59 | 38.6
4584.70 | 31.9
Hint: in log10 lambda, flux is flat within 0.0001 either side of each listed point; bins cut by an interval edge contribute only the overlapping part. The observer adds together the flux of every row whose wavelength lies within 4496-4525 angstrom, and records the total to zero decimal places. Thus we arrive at 480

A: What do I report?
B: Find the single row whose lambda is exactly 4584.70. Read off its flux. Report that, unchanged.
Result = 31.9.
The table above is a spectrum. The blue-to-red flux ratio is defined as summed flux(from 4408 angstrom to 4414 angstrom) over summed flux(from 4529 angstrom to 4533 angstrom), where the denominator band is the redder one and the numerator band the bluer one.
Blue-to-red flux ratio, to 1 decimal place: 1.4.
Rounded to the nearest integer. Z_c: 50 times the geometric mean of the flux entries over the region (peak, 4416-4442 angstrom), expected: 1551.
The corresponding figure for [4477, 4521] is 1717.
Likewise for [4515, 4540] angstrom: 1588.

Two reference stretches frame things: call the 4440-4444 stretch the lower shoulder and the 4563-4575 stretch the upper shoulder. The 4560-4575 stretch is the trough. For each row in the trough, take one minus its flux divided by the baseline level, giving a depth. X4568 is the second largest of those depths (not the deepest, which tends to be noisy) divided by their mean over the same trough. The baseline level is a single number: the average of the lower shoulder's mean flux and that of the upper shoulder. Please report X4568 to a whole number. -4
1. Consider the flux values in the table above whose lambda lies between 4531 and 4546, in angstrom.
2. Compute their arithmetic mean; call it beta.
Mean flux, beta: 31.8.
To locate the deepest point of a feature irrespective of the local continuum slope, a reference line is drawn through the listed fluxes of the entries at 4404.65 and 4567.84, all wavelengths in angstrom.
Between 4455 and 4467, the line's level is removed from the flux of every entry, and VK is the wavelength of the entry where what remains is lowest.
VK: 4459.75 angstrom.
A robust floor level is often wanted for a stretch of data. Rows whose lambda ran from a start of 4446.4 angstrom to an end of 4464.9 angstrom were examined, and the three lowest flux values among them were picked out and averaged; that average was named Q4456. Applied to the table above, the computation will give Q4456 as 27.8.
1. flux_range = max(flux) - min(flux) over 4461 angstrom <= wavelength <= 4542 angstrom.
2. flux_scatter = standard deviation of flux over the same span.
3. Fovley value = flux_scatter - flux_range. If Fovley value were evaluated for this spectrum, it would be -11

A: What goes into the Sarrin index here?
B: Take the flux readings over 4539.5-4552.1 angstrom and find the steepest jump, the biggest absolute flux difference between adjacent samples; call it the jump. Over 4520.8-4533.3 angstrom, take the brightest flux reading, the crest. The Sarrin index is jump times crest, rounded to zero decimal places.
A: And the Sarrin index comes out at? 232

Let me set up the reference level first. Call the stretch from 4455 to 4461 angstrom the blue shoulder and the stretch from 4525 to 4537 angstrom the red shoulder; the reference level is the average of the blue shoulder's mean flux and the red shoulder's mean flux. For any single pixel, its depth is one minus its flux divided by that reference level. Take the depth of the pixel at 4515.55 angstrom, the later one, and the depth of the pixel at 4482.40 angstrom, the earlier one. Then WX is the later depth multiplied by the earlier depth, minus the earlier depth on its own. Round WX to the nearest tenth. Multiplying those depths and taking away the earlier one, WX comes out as 0.1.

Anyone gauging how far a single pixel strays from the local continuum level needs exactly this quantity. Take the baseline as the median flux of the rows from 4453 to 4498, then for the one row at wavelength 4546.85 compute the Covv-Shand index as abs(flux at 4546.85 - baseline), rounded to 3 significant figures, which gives 2.45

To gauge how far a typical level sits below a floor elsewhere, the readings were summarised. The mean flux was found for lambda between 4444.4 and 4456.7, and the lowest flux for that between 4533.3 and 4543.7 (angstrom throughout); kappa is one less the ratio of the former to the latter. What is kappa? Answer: -0.21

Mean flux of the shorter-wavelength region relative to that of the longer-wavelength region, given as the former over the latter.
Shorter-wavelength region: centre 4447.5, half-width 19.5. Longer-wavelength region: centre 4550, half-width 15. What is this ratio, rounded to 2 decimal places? 0.96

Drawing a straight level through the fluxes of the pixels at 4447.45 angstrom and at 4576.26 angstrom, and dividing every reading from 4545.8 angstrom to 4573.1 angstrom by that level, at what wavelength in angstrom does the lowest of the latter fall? 4546.85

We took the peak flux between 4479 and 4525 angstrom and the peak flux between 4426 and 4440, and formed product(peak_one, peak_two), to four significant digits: 1387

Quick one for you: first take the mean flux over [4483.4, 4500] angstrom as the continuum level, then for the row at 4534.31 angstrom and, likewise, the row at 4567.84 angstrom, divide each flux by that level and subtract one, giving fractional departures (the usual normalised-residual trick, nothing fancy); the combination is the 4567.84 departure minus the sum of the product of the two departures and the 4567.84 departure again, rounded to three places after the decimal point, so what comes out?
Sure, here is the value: -0.007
